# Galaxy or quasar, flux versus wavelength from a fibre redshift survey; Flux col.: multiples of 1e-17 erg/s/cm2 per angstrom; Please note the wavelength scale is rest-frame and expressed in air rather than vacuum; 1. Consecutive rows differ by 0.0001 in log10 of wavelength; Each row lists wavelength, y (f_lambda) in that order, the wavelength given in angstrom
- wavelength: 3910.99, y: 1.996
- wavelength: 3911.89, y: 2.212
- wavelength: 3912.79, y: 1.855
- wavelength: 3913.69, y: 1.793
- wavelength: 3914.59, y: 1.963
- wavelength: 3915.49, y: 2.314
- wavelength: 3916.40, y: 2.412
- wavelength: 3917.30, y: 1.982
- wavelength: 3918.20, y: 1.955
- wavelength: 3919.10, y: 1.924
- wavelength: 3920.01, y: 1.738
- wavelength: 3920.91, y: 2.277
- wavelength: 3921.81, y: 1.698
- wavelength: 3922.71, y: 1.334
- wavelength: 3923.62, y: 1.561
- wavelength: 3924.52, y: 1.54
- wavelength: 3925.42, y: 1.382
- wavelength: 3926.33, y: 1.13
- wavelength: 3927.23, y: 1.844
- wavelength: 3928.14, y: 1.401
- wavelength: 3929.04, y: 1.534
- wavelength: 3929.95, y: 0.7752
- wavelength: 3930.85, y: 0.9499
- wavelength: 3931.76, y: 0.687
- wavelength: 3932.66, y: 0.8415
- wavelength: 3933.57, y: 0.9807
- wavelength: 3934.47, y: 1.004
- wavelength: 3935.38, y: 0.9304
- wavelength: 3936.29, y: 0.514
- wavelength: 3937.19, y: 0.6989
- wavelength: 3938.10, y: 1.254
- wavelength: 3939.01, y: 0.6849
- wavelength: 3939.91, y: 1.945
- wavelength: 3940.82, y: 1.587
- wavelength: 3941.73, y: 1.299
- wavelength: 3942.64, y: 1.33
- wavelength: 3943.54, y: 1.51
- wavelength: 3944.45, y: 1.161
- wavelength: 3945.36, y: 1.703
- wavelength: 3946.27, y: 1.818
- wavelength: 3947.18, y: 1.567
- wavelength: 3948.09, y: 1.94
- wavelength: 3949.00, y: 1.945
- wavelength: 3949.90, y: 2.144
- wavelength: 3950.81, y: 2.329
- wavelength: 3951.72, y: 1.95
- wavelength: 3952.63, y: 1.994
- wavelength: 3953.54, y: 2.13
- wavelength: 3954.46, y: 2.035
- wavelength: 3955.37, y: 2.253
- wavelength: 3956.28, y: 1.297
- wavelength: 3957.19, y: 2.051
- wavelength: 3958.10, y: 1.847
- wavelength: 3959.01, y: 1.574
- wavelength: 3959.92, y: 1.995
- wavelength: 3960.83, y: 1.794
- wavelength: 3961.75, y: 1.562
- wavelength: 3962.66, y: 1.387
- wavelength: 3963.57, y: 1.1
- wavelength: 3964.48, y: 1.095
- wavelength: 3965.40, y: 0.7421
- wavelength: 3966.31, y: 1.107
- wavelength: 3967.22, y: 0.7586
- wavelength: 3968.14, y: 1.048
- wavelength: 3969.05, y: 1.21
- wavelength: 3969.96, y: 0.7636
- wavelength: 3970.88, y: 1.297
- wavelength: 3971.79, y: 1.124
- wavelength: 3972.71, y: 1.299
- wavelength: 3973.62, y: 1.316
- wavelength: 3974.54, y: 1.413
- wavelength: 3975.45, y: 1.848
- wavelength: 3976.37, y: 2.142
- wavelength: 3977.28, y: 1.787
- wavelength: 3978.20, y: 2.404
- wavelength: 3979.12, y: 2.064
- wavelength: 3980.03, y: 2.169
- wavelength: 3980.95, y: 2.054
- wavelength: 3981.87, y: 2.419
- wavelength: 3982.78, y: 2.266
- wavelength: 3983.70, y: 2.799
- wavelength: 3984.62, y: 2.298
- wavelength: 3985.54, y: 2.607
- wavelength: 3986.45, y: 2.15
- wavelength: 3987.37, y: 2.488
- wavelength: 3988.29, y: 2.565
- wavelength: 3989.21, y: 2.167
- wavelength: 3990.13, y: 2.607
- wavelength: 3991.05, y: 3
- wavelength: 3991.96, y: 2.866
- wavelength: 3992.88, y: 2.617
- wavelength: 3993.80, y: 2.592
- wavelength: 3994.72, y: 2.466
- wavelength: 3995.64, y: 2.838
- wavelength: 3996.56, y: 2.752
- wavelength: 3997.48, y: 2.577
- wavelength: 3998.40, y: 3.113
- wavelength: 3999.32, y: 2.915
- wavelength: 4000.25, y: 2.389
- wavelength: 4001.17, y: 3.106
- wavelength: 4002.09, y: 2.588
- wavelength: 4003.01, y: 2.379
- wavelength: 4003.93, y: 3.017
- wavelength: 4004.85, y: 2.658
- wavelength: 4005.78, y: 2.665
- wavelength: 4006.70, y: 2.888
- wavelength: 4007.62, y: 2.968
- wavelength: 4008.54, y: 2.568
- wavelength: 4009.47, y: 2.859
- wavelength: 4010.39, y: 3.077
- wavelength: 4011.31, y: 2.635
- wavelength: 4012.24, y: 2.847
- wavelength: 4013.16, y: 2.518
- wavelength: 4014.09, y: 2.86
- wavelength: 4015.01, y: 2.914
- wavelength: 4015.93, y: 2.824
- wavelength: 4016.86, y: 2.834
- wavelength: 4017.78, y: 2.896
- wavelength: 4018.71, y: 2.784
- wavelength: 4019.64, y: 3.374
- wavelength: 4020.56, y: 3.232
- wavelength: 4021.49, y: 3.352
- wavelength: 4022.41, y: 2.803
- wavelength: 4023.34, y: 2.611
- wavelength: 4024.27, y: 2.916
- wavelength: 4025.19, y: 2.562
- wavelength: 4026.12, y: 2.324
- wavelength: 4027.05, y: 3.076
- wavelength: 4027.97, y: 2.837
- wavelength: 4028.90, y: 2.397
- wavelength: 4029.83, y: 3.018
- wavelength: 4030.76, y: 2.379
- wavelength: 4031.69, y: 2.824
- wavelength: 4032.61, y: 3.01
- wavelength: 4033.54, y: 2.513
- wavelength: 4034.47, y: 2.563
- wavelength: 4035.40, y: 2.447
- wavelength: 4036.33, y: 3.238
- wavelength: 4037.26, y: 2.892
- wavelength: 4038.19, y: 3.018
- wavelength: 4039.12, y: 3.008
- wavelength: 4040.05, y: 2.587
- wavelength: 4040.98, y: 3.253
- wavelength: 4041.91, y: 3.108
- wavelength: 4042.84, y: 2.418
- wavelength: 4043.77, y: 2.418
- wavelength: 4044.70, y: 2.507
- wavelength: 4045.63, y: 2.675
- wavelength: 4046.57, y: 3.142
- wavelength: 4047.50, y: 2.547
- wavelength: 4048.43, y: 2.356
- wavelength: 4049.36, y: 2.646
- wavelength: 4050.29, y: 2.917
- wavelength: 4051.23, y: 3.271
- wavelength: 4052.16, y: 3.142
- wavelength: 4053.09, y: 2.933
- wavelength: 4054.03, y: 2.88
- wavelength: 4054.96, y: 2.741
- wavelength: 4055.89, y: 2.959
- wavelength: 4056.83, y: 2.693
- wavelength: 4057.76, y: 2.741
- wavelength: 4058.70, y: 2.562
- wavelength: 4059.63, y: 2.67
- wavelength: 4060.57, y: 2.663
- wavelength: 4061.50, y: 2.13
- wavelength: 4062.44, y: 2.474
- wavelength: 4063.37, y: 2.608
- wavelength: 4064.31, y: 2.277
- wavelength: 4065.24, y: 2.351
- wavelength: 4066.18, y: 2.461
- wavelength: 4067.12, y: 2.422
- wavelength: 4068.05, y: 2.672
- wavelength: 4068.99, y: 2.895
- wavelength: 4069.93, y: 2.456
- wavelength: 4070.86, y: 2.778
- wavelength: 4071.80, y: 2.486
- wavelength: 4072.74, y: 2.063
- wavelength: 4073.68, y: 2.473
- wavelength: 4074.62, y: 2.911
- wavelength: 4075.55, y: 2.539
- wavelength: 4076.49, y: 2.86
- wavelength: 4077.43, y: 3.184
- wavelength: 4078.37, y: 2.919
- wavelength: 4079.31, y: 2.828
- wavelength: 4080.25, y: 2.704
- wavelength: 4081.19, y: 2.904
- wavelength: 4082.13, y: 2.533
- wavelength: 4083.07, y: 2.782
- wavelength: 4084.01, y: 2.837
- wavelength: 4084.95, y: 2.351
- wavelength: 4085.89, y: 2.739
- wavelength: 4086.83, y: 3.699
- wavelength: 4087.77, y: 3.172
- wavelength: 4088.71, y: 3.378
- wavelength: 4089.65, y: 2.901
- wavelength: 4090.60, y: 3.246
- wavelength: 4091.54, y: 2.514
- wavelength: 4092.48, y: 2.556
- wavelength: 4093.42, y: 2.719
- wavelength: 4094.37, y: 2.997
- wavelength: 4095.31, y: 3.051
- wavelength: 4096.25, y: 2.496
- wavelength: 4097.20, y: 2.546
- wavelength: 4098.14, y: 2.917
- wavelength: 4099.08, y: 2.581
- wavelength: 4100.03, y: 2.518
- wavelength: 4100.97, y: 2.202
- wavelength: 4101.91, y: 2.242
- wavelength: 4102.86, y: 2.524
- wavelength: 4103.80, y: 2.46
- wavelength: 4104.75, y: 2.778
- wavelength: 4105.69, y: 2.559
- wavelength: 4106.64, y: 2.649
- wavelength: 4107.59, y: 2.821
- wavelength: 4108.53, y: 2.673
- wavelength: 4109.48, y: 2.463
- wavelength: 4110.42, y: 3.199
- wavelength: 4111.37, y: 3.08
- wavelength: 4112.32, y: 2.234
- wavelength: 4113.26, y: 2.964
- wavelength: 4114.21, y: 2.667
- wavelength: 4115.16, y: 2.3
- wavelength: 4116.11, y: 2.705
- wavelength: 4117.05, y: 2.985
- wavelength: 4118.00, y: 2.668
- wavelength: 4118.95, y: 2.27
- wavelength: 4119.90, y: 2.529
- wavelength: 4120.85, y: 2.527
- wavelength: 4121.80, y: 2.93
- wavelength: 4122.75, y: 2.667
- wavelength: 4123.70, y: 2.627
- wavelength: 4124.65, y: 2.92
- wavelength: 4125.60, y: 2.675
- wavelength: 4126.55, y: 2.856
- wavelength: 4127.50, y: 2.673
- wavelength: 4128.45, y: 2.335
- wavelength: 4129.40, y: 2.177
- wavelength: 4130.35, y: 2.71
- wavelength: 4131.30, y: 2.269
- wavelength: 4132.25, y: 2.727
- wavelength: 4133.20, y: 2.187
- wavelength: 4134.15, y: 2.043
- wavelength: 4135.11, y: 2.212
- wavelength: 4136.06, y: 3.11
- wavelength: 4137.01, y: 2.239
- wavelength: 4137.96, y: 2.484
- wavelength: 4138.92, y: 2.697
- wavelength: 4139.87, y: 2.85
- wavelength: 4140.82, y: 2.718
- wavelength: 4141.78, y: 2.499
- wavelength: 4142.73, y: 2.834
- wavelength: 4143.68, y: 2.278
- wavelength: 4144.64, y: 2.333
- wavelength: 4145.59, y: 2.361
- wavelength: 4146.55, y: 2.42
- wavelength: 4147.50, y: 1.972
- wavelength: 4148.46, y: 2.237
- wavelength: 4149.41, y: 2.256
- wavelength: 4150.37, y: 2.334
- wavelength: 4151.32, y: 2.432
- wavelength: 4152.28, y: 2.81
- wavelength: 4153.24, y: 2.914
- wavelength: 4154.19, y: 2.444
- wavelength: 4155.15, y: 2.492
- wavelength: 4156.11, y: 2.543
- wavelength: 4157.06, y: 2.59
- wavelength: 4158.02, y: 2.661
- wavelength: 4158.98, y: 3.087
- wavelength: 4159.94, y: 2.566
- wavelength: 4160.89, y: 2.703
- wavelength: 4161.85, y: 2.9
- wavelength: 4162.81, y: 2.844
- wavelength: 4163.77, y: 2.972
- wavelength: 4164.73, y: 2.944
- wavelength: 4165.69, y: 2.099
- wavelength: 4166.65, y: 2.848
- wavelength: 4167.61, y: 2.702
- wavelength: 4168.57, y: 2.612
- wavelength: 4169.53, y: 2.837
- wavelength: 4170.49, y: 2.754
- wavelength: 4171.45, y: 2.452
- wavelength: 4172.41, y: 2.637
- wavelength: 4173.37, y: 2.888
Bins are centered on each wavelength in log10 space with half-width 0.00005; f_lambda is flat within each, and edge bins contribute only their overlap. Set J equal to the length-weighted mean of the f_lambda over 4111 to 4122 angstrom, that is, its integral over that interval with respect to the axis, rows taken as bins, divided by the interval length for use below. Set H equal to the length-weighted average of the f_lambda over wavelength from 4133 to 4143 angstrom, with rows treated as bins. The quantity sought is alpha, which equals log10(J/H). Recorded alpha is 0.018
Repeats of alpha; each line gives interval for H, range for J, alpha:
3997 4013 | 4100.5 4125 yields -0.022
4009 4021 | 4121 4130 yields -0.039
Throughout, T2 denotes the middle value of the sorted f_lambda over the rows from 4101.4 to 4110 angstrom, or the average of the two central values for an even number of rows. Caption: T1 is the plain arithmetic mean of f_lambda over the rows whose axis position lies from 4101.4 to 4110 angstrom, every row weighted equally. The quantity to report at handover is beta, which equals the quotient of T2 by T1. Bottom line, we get 0.99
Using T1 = 2.57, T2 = 2.56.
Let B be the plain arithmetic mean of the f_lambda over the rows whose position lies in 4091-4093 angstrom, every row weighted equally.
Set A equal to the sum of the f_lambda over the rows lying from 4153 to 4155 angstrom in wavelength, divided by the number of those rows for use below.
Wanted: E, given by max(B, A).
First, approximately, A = 2.68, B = 2.5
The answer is 2.68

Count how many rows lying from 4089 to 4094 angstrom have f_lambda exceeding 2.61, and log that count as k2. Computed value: 3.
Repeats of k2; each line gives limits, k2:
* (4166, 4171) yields 5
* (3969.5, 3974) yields 0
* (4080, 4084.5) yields 4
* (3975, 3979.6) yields 0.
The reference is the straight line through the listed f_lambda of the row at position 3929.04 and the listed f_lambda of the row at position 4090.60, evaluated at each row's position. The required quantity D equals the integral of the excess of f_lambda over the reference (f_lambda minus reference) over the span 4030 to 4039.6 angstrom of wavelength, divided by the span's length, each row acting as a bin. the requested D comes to 0.1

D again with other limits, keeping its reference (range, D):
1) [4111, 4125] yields -0.9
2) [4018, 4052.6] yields 0.2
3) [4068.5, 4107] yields -0.5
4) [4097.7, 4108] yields -0.8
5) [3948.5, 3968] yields -0.2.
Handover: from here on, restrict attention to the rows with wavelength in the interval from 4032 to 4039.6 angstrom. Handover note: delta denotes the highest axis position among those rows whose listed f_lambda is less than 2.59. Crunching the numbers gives 4035.40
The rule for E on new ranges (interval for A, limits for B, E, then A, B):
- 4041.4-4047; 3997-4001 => 2.75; 2.71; 2.7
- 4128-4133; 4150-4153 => 2.53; 2.44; 2.5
